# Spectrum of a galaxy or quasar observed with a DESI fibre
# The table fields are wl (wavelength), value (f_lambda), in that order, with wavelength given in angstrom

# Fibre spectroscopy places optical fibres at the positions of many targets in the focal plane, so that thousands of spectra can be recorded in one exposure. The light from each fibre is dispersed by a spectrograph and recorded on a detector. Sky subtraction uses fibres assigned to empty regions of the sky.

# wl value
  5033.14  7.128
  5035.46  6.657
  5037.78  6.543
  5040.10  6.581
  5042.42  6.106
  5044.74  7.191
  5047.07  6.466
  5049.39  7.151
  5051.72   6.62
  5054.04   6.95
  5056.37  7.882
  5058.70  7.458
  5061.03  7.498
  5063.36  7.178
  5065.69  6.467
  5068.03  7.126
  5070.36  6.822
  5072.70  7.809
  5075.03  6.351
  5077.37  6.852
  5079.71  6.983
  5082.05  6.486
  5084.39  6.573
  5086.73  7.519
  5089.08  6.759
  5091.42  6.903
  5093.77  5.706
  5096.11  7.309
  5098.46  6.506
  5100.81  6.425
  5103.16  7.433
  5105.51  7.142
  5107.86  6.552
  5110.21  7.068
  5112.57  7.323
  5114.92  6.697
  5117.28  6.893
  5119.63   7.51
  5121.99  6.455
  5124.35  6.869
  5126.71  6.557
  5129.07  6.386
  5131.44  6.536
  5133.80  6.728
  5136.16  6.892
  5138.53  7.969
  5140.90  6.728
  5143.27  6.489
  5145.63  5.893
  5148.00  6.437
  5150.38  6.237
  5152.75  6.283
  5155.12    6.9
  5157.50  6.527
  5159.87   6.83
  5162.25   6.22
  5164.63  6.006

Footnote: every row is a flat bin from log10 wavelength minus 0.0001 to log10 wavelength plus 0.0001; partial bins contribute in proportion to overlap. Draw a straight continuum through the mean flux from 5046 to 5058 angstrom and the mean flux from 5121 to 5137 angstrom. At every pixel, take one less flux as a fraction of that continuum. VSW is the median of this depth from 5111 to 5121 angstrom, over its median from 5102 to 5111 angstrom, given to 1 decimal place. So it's 1.1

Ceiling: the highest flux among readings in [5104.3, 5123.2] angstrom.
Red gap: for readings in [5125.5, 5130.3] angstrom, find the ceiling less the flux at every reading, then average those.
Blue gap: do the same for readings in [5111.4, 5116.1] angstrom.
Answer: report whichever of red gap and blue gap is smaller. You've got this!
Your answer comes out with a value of 0.50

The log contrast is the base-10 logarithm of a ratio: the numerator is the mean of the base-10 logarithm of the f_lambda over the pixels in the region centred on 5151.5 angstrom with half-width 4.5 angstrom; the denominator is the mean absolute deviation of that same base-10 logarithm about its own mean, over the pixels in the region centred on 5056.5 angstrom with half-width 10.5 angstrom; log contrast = 1.52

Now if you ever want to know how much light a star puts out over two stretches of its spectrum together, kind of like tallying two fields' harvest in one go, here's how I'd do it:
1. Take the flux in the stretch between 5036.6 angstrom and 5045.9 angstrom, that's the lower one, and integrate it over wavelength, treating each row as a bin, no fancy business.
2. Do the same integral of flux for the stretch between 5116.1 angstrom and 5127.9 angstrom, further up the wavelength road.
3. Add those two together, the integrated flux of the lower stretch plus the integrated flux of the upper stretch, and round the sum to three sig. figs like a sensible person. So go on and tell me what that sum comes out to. 142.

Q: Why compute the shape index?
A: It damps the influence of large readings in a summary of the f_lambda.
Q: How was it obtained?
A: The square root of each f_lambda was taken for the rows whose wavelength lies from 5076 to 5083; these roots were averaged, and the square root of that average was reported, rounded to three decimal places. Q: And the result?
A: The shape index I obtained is 1.613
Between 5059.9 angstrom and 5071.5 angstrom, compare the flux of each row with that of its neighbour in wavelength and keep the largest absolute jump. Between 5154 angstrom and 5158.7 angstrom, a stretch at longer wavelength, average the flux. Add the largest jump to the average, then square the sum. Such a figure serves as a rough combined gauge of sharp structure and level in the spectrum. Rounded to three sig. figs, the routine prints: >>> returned 55.1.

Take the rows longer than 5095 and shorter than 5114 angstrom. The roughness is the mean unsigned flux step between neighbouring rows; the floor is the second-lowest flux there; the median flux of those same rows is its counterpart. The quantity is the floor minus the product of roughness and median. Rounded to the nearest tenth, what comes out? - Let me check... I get 2.9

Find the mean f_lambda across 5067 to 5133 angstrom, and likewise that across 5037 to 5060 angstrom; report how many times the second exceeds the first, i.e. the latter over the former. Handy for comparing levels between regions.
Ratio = 1.01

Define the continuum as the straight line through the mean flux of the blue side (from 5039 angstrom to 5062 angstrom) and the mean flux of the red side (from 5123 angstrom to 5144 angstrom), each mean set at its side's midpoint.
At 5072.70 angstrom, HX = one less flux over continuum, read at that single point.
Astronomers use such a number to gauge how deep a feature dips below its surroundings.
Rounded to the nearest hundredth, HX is -0.13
